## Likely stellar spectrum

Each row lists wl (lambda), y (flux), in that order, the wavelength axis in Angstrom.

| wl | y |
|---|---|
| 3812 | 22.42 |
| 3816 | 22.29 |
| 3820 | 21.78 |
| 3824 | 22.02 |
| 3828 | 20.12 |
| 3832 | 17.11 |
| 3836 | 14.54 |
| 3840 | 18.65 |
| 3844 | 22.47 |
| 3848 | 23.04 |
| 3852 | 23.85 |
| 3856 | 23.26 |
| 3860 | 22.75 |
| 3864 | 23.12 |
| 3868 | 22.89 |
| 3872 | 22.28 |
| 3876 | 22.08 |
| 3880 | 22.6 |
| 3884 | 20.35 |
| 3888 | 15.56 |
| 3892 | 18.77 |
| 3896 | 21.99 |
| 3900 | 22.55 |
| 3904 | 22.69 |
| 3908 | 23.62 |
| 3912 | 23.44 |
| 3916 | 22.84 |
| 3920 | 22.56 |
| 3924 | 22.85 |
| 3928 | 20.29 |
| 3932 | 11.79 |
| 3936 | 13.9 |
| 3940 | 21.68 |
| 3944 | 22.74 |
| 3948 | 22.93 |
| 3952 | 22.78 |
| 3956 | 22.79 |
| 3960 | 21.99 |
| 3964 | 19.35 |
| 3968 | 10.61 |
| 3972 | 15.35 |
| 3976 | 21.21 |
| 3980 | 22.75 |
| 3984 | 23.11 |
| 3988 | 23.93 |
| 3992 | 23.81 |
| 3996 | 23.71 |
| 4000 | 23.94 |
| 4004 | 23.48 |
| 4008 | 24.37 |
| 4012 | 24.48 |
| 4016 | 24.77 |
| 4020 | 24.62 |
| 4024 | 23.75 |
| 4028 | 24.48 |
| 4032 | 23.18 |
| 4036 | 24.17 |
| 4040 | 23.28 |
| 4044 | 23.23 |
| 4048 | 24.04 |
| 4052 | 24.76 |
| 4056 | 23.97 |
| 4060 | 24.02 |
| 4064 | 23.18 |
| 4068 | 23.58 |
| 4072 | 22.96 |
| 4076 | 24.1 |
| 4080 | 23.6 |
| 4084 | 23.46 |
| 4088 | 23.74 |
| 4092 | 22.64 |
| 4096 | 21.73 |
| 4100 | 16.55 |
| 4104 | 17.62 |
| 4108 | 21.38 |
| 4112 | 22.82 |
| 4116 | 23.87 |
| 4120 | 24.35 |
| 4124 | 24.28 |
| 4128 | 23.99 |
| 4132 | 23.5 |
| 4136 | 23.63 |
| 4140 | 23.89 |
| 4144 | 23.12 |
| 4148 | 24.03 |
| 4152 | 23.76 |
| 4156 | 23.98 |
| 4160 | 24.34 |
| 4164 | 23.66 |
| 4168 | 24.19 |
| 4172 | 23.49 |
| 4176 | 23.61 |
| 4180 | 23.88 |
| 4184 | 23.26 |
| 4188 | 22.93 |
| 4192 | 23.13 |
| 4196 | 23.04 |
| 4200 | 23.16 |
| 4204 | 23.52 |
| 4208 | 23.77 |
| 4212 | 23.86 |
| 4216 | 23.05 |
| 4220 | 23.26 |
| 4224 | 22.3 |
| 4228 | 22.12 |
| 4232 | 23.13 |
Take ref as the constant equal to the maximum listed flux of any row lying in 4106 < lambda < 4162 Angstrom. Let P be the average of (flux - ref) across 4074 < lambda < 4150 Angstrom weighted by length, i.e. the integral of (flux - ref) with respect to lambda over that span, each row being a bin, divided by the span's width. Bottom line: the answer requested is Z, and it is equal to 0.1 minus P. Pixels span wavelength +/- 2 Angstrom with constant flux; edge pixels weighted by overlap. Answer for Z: 1.7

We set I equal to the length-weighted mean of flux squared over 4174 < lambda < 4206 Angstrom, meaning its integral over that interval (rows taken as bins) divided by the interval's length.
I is 544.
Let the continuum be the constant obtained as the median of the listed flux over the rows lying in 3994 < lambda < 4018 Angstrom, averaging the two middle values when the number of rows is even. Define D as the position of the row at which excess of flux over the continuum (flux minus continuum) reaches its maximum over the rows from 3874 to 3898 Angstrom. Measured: 3880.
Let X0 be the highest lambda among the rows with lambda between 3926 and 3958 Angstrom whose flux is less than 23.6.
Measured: 3956 Angstrom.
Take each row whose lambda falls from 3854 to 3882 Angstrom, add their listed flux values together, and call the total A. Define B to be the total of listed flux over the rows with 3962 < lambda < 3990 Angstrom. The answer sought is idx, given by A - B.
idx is 23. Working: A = 159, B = 136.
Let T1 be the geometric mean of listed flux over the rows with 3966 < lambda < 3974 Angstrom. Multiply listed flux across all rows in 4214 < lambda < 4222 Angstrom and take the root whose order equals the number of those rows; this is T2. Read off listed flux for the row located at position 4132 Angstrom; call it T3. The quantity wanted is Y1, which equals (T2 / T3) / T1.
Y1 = 0.077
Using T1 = 13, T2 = 23.2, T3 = 23.5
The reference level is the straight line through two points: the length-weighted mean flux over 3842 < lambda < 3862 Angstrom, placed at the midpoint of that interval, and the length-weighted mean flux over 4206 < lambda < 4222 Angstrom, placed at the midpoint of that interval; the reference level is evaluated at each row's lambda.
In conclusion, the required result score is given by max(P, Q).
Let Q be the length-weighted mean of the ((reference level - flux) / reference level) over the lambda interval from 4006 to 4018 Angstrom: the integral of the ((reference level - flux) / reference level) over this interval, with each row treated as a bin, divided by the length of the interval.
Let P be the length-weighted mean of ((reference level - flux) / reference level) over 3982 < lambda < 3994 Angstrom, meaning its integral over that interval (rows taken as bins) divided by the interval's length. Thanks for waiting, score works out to -0.017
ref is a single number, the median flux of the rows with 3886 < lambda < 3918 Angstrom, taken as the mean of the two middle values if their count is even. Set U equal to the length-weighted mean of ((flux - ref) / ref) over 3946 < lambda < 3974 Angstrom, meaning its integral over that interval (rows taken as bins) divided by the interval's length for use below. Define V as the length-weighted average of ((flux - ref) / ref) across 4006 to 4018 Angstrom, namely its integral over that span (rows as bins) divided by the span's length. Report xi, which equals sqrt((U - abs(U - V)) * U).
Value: 0.23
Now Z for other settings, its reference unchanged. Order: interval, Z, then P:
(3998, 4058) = 0.4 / -0.3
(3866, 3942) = 3.7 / -3.6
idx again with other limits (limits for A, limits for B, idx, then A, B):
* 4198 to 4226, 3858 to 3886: 7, 163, 156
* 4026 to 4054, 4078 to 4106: 18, 167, 149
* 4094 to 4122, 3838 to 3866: -9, 148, 157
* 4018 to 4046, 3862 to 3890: 18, 167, 149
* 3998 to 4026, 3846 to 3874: 8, 169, 161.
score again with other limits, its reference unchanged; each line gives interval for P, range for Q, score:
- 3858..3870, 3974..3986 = 0.037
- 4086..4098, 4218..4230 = 0.040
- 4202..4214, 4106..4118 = 0.029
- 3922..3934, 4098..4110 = 0.209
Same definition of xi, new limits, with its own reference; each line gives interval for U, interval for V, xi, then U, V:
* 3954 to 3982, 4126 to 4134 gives 0.23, -0.153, 0.050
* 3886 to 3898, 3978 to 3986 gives 0.25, -0.170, 0.014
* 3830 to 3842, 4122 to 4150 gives 0.38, -0.259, 0.051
